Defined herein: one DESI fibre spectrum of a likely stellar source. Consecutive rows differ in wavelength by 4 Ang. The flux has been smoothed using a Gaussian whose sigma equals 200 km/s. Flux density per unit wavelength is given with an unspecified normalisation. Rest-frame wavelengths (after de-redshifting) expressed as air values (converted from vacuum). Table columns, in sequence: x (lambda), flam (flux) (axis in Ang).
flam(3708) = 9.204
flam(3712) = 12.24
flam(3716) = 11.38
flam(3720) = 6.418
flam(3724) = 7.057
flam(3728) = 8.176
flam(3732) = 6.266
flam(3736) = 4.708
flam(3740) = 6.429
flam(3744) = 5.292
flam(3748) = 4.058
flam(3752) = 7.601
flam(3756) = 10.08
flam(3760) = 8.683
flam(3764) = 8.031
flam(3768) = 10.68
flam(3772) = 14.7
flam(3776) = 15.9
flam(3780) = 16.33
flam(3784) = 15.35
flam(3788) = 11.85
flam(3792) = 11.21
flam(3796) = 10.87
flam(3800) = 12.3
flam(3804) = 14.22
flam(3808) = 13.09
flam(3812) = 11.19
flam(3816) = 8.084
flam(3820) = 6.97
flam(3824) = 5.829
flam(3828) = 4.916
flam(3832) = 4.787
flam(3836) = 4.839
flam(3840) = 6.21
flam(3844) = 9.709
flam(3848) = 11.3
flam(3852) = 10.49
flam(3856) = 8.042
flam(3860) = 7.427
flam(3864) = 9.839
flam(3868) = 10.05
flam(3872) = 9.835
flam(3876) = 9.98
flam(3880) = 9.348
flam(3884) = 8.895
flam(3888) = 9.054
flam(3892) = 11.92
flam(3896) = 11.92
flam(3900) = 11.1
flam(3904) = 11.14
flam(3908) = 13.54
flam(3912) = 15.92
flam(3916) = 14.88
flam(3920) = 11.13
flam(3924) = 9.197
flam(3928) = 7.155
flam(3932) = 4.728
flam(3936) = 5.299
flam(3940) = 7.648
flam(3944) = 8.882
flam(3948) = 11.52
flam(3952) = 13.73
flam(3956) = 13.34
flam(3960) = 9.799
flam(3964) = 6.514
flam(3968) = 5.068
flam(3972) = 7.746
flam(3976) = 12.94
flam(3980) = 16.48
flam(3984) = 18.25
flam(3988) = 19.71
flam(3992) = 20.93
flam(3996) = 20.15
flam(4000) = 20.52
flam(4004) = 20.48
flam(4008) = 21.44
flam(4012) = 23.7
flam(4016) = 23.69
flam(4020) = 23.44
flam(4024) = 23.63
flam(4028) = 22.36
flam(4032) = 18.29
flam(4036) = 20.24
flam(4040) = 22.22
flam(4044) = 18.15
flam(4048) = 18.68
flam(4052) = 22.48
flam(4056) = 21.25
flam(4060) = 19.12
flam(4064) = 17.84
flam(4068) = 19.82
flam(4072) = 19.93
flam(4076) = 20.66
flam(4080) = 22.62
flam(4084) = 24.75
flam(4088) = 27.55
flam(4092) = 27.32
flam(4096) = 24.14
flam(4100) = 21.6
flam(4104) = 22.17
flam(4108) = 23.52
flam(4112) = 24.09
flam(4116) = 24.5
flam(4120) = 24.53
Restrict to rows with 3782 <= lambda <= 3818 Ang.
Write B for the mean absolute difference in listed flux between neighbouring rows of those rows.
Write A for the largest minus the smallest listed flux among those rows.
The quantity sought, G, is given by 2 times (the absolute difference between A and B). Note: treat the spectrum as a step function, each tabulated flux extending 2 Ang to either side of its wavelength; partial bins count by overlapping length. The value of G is 11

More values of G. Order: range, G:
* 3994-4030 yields 6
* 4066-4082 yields 4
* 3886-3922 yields 10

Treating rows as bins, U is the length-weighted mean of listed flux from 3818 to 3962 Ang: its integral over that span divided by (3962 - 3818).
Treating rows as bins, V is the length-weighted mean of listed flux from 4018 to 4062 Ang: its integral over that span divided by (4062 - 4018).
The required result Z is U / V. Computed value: 0.5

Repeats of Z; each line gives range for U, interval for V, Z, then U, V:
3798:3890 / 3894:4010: 0.7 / 9.0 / 12.8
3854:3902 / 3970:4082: 0.5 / 9.8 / 19.9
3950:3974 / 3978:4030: 0.4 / 9.4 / 21.1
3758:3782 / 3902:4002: 1.0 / 12.4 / 12.2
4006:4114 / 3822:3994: 2.1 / 22.0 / 10.3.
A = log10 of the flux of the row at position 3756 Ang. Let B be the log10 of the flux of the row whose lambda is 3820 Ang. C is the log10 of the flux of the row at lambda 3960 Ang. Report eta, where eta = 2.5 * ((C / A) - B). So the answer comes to 0.4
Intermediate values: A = 1.0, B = 0.8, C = 1.0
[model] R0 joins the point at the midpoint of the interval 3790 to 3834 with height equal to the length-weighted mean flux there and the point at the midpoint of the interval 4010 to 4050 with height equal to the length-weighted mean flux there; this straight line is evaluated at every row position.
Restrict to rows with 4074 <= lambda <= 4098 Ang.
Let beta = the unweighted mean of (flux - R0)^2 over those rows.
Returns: 5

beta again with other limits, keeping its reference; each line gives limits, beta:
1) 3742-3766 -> 4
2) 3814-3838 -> 21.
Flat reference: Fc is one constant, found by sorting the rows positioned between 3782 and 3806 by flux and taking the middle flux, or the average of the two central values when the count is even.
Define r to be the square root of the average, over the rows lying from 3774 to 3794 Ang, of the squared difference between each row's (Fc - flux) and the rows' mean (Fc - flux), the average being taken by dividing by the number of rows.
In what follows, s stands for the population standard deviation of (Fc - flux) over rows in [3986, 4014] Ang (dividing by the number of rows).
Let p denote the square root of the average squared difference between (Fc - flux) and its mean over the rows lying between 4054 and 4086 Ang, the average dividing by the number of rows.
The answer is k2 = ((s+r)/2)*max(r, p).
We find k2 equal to 4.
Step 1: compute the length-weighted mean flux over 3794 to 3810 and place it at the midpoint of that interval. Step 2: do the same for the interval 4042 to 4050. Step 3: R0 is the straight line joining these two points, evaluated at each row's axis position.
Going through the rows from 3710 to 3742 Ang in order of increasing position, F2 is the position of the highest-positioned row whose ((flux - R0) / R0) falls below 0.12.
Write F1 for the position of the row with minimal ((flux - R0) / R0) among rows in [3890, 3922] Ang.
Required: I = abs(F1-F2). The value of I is 180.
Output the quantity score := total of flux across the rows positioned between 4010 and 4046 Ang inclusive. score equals 196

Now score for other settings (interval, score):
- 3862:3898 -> 91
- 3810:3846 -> 63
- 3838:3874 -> 83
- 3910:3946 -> 85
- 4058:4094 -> 200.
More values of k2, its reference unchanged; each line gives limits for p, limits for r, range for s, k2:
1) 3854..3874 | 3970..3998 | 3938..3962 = 15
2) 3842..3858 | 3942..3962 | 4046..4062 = 3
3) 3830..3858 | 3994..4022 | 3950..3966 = 6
